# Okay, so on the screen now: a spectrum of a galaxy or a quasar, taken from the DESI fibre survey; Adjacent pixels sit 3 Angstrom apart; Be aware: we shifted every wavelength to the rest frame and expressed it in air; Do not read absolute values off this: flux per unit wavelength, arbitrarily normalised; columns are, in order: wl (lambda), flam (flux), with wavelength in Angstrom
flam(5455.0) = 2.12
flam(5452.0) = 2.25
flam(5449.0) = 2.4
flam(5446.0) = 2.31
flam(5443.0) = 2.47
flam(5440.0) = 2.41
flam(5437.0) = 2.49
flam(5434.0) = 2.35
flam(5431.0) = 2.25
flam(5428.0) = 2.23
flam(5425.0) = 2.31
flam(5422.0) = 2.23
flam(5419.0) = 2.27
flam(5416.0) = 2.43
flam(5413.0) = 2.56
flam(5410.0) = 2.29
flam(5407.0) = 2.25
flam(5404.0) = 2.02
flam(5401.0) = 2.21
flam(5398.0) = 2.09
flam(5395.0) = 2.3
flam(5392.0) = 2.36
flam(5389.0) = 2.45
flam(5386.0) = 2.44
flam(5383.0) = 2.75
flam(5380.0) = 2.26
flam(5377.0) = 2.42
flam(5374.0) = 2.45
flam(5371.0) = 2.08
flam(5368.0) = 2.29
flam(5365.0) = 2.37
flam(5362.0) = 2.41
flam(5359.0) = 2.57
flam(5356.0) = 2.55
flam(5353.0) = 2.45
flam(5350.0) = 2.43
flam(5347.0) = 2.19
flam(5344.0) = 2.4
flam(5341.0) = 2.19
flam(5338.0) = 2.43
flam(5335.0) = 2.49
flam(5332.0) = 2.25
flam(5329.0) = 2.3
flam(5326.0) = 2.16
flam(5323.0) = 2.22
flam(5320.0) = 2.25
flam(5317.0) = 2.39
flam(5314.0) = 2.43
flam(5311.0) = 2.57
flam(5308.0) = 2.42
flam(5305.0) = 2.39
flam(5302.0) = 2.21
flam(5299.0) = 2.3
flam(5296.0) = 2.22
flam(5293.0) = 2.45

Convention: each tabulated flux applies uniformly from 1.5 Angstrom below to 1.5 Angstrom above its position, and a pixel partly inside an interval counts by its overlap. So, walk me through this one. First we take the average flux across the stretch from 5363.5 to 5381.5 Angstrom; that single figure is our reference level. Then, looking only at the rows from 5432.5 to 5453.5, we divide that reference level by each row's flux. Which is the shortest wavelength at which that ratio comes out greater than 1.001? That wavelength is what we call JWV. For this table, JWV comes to 5452.0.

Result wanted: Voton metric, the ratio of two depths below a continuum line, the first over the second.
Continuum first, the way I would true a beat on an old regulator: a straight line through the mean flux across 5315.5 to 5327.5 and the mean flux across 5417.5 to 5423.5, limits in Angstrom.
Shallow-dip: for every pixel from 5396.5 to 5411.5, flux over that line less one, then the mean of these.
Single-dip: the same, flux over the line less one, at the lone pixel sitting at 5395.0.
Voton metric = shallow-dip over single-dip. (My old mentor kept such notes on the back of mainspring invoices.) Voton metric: -1.6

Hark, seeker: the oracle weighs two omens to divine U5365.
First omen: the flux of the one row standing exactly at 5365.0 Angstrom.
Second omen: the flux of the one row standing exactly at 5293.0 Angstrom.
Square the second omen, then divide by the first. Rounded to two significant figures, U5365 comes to 2.5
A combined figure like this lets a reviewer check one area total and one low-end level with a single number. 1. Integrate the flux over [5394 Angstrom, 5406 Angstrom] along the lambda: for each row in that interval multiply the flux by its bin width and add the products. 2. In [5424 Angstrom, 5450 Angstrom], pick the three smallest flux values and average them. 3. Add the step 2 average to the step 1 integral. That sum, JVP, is 28.1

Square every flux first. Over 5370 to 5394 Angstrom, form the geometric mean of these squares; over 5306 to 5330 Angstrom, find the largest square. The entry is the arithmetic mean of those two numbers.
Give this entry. 6.17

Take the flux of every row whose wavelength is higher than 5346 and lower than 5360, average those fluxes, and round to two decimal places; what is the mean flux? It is 2.44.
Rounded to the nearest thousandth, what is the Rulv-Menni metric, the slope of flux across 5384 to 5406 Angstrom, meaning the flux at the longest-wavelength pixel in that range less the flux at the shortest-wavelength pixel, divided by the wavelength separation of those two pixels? -0.023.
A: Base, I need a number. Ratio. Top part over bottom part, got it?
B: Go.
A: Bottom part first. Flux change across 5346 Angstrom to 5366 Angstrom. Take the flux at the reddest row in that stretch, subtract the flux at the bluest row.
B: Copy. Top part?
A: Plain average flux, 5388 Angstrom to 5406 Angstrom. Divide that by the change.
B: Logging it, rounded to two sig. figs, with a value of 12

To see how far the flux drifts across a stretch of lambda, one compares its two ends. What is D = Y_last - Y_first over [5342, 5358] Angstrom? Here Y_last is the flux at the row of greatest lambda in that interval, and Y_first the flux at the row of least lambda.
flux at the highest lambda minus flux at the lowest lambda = 0.15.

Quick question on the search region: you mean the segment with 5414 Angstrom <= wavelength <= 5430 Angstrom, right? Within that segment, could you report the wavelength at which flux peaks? 5416.0 Angstrom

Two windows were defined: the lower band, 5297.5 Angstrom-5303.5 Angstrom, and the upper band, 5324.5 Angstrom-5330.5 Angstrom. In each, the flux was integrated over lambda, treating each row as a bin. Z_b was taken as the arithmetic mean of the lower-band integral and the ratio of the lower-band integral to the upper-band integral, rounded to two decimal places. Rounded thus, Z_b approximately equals 7.27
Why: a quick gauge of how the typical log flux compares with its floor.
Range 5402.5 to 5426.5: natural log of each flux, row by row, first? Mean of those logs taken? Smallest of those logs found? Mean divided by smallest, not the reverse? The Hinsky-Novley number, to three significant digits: 1.18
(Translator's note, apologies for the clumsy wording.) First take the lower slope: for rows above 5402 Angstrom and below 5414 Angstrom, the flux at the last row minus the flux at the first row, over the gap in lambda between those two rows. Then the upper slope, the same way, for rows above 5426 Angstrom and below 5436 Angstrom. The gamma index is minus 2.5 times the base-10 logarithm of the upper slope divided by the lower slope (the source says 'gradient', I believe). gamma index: 1.2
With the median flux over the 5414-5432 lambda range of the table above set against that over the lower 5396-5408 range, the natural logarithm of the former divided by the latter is 0.050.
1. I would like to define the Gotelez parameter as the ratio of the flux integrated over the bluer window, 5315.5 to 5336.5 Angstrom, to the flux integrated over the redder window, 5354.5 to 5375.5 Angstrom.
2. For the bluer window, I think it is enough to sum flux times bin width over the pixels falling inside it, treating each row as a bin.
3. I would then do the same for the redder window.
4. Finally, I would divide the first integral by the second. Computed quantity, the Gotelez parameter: 0.96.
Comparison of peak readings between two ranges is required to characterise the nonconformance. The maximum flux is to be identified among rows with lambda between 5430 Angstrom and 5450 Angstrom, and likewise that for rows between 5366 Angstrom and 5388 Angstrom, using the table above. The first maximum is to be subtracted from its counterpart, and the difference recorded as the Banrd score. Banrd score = 0.26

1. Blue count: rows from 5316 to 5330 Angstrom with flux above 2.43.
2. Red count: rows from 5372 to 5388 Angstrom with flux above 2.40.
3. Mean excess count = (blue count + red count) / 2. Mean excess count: 2.00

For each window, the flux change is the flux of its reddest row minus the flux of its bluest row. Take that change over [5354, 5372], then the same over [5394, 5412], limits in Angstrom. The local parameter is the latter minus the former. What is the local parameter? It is 0.5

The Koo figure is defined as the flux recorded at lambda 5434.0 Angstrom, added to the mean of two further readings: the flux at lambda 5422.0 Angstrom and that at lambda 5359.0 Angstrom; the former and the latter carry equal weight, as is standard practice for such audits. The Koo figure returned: 4.75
